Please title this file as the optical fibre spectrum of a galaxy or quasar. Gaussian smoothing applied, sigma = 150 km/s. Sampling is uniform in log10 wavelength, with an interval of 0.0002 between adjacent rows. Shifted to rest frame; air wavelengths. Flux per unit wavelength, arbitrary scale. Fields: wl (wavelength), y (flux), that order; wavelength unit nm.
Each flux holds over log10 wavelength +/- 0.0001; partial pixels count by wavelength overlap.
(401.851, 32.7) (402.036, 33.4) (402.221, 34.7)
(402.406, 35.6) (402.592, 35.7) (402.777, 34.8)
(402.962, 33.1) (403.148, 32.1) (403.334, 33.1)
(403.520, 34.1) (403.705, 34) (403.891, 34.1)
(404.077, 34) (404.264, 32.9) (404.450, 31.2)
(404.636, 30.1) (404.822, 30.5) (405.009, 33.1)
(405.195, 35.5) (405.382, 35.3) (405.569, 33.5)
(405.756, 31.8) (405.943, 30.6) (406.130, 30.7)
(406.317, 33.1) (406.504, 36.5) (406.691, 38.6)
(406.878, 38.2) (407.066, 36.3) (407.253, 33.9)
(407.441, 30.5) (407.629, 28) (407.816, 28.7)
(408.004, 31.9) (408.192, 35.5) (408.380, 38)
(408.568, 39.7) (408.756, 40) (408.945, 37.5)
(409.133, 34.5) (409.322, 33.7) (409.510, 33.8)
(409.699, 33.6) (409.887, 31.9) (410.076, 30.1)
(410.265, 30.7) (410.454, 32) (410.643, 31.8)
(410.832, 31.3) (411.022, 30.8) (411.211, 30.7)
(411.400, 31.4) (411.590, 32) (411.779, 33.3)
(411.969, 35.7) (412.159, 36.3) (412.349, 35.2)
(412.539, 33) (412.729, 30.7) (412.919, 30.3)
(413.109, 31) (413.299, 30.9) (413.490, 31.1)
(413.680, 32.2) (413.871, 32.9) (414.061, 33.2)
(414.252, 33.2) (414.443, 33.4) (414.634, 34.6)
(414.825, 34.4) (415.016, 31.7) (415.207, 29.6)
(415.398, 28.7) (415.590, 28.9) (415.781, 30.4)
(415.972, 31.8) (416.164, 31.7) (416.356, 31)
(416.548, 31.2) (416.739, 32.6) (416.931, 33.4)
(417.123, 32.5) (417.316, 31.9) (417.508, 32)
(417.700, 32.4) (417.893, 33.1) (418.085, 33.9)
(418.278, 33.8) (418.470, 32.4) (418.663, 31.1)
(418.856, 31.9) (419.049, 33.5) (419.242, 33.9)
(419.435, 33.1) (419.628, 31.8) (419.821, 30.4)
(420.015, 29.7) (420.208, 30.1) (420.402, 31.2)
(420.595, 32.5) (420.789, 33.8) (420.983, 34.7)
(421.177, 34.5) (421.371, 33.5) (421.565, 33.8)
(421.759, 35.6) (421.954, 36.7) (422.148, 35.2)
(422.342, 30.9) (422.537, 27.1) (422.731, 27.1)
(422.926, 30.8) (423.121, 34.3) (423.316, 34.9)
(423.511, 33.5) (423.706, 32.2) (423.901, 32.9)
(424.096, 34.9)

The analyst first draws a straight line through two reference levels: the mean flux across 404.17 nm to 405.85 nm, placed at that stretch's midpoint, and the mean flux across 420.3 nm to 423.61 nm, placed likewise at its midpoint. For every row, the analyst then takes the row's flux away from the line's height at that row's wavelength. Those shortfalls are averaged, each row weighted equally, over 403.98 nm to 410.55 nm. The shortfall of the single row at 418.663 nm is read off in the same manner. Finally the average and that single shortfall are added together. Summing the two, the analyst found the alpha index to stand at 0.9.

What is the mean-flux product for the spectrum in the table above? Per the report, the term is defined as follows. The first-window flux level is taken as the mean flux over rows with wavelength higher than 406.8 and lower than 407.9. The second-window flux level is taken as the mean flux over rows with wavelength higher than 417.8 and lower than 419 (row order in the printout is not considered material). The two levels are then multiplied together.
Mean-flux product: 1066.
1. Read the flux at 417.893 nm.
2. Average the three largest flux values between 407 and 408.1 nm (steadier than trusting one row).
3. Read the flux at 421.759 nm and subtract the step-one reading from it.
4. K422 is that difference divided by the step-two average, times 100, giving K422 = 7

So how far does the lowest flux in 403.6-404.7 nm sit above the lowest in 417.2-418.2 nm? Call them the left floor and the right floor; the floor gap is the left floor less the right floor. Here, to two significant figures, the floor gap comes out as -1.8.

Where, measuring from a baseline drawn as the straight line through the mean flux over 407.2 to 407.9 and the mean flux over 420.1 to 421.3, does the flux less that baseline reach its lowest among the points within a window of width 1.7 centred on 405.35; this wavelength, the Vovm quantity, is 404.636 nm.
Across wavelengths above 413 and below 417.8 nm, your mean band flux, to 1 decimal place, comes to 31.9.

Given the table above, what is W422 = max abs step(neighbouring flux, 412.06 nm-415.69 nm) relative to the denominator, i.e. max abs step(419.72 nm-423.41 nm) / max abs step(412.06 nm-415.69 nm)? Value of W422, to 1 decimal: 1.6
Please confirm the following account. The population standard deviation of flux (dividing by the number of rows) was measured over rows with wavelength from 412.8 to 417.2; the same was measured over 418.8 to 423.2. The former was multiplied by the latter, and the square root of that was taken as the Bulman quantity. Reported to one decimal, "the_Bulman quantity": 2.0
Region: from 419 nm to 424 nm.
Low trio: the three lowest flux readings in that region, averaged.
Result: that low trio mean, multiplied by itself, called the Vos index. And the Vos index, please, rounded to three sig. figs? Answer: 782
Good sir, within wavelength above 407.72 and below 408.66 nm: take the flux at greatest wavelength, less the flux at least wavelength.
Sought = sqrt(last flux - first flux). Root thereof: 3.3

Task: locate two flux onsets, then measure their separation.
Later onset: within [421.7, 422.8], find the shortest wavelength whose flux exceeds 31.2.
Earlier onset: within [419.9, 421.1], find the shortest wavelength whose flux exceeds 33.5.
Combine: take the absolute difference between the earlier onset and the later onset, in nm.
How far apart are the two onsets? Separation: 0.97 nm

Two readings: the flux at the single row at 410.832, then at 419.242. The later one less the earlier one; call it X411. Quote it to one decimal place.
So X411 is 2.6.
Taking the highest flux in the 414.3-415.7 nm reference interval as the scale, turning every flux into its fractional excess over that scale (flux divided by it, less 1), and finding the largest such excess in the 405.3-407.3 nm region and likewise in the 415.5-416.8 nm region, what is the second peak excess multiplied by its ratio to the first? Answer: 0.029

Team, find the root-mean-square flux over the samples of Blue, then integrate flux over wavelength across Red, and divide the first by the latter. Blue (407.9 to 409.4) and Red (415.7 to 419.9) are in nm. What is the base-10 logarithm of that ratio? -0.6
